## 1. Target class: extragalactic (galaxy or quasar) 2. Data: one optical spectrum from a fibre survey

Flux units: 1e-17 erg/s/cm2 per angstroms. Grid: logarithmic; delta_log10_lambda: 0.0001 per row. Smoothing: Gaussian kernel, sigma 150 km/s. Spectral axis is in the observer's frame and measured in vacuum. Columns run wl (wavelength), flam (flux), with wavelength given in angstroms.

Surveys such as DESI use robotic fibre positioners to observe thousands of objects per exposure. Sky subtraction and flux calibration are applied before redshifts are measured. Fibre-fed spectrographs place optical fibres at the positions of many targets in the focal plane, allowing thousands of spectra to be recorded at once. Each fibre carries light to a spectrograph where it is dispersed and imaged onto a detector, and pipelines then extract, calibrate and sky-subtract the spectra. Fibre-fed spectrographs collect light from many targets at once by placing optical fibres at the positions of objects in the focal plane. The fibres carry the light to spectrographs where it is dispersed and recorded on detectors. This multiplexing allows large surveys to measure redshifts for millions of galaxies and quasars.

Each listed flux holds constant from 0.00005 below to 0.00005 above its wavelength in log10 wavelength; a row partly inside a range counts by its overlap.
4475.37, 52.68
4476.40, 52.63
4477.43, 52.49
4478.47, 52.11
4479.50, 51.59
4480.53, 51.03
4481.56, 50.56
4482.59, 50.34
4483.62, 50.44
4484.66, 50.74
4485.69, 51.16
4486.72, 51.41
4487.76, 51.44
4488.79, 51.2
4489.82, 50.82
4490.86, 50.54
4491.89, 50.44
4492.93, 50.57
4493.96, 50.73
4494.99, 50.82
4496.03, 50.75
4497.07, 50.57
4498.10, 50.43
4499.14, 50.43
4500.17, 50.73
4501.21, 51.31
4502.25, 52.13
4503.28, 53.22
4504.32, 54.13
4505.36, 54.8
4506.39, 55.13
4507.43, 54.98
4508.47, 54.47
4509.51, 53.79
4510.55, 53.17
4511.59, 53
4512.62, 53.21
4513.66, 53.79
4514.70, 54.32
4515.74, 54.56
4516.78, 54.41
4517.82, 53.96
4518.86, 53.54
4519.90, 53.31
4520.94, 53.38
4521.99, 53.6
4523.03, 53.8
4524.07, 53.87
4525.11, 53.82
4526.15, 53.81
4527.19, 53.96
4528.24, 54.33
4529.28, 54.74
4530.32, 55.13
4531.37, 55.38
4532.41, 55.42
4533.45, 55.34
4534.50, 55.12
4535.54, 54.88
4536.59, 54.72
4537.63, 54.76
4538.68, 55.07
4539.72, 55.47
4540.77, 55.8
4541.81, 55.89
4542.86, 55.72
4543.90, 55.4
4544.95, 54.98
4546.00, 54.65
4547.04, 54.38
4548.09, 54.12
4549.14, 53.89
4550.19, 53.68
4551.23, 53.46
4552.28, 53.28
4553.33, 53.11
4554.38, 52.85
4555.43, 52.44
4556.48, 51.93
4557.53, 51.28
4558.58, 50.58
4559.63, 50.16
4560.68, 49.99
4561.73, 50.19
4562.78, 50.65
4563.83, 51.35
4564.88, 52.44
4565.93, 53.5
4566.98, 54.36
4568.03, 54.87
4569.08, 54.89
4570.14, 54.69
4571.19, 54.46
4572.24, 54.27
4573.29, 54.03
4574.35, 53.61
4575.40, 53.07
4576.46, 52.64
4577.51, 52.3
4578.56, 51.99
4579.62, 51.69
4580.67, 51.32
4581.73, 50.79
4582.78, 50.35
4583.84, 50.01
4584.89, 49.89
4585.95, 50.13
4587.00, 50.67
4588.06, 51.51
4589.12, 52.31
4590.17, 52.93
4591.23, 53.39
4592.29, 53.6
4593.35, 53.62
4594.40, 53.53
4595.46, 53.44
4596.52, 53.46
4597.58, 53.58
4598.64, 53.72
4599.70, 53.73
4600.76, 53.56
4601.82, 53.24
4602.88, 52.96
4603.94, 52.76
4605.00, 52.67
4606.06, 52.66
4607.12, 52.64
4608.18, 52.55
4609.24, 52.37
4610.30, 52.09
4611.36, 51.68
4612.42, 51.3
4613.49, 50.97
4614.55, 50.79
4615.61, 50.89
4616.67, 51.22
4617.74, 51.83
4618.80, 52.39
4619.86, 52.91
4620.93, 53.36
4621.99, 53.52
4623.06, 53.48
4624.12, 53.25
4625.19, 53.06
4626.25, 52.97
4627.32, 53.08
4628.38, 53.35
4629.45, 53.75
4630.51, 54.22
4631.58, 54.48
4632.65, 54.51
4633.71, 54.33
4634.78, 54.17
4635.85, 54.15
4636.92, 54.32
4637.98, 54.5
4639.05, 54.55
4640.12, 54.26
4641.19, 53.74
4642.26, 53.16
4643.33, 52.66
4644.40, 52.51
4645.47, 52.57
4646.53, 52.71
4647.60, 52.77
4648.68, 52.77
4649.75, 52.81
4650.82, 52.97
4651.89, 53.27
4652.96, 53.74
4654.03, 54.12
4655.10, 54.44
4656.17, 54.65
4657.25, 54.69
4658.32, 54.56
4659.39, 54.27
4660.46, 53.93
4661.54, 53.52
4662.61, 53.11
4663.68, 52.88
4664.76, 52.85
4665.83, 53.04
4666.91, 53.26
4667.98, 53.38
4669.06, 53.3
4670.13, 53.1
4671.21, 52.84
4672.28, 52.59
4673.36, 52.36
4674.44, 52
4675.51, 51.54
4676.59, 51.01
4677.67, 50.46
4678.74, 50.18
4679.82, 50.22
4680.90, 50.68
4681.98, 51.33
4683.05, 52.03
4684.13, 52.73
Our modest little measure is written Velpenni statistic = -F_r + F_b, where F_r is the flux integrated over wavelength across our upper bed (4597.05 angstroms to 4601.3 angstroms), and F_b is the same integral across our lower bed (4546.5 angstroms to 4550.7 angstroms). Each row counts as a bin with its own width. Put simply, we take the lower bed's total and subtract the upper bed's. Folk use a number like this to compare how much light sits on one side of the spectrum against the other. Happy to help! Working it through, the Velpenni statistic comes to -0.9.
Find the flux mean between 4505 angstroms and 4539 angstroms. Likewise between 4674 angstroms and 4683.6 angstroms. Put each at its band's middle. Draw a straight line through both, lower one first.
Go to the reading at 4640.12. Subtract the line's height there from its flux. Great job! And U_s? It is 2.4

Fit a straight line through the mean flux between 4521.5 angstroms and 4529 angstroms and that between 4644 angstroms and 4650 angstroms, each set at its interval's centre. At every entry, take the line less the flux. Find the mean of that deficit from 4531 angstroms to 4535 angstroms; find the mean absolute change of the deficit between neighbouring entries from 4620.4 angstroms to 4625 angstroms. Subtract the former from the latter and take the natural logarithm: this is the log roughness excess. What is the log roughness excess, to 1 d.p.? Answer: 0.5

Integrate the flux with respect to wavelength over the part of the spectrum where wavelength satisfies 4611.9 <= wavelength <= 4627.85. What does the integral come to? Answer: 835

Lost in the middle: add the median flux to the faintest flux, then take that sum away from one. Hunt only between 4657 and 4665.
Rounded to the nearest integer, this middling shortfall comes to -106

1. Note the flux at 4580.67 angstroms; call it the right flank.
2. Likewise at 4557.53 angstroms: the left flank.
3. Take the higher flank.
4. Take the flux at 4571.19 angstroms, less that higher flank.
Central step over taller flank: 3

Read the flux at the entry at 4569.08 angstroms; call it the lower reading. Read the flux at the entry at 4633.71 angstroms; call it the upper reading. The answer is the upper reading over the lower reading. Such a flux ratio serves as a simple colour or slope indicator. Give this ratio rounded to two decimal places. 0.99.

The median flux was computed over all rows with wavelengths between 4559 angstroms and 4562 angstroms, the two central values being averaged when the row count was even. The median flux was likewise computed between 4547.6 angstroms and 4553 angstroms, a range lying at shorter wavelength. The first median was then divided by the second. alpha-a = 0.934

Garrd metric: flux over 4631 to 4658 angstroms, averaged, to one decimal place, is 53.7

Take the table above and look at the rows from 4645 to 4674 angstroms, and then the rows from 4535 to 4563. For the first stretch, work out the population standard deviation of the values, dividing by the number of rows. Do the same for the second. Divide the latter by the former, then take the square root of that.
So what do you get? 1.7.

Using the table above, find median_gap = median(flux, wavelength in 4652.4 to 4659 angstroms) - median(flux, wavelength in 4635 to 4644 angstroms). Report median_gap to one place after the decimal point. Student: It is 0.3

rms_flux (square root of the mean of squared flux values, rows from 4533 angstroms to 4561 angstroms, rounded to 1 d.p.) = 53.8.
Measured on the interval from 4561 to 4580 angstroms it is 53.1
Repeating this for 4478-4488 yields 51.1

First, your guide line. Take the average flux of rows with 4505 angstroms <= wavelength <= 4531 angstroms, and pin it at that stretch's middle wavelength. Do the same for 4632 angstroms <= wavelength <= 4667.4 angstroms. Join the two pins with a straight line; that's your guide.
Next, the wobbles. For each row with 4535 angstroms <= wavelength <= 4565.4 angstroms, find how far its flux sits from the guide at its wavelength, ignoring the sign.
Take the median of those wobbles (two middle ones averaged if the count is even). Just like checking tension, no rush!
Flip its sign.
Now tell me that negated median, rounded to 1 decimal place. -1.4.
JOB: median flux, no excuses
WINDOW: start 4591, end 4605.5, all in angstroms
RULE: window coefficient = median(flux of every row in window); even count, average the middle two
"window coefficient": 53.5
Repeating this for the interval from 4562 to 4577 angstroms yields 53.8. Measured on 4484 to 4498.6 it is 50.7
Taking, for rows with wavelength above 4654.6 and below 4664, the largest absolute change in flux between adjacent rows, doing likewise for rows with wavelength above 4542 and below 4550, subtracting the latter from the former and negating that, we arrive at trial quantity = 0.0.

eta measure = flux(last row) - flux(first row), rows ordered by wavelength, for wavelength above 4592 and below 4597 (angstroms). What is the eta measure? -0.1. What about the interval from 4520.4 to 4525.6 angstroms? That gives 0.4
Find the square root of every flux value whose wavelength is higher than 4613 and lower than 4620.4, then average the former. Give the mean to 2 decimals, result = 7.18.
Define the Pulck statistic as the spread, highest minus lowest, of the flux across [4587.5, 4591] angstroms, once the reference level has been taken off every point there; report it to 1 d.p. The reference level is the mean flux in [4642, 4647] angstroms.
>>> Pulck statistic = 1.4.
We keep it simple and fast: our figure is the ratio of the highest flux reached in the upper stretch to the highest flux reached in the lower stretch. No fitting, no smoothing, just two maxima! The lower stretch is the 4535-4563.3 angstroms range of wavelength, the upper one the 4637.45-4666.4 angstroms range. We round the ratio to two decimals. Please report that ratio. 0.98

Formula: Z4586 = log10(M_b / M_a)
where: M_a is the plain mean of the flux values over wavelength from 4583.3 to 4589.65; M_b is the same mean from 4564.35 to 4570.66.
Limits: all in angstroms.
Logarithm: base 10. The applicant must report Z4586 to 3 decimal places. 0.028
